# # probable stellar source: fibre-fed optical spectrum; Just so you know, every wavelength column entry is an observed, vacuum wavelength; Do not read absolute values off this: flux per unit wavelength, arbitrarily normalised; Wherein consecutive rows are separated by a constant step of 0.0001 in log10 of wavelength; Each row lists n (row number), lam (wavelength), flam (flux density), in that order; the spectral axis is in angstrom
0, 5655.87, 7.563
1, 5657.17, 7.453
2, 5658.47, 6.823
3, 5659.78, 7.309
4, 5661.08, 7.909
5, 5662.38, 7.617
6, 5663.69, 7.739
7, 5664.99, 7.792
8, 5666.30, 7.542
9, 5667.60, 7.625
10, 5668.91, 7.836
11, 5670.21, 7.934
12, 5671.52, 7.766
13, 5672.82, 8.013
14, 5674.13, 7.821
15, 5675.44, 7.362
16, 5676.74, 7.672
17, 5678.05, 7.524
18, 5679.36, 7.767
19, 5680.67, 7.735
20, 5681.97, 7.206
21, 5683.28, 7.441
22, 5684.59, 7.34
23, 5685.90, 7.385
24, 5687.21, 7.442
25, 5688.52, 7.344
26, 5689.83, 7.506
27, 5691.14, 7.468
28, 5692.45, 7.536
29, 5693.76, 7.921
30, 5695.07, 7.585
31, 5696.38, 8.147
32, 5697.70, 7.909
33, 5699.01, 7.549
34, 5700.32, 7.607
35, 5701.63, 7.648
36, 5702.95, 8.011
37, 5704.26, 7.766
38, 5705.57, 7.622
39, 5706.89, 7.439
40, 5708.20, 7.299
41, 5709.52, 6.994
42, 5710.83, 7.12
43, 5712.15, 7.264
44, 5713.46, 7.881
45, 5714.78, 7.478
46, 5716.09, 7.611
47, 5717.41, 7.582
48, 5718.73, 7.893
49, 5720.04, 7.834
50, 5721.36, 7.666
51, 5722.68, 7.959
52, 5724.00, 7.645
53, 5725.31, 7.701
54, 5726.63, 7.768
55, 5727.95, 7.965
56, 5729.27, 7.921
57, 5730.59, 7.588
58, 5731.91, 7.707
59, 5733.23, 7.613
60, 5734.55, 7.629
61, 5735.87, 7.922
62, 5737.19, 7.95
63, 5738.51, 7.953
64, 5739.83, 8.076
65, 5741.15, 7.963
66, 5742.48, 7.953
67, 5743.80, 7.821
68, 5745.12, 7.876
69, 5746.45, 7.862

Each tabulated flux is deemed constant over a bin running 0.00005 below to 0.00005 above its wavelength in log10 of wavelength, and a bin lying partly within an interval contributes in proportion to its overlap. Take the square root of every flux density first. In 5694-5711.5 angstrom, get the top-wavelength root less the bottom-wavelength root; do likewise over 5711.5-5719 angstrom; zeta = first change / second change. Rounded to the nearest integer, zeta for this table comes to -1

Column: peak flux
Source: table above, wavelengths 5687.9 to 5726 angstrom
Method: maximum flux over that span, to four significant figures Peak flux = 8.147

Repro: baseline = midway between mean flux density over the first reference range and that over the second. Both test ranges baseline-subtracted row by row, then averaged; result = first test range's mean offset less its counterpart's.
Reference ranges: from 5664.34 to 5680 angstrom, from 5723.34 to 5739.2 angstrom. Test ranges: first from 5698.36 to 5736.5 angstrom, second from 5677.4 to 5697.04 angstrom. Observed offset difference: 0.09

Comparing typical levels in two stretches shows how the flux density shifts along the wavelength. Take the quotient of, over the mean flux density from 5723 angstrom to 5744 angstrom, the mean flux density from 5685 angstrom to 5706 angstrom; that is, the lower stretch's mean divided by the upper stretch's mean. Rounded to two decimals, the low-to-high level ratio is 0.98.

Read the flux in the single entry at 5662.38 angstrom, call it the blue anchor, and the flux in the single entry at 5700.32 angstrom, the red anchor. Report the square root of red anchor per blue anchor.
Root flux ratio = 1.00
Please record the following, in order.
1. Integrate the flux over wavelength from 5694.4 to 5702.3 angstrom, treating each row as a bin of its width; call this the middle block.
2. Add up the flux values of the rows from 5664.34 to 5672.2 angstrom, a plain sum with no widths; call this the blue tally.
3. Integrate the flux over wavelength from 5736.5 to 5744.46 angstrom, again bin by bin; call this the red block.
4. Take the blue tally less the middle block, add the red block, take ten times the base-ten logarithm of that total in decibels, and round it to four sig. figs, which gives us 16.87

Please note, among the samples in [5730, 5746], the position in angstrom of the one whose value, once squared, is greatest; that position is 5739.83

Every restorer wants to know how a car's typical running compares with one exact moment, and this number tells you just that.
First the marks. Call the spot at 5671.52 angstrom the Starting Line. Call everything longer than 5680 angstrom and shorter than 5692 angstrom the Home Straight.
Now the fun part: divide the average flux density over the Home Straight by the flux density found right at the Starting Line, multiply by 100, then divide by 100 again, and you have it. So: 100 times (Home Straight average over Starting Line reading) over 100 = 0.957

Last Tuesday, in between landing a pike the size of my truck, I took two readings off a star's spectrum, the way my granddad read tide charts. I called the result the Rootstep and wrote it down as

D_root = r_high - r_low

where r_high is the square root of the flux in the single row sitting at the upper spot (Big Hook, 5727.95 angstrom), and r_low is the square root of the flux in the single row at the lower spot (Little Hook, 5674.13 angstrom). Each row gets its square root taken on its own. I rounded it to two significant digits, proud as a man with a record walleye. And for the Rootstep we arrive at 0.026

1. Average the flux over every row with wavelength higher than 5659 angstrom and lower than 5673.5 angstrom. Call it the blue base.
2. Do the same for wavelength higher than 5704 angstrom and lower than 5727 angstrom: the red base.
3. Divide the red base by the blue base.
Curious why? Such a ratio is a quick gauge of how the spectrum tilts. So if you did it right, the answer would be 0.98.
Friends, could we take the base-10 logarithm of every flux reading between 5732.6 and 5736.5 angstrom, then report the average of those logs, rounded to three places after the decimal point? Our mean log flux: 0.888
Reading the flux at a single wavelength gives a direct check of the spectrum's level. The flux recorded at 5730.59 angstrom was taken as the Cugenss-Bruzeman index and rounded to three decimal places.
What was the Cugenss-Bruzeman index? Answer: 7.588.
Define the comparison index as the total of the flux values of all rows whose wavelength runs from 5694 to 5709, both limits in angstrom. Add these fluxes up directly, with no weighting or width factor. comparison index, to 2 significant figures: 85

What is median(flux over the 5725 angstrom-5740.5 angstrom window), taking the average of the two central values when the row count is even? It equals 7.84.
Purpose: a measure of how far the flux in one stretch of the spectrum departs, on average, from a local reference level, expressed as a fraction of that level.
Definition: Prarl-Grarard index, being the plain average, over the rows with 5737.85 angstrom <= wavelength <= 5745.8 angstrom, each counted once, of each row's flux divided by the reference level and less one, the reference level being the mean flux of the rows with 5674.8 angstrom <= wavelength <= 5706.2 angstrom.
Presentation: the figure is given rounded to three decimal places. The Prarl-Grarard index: 0.044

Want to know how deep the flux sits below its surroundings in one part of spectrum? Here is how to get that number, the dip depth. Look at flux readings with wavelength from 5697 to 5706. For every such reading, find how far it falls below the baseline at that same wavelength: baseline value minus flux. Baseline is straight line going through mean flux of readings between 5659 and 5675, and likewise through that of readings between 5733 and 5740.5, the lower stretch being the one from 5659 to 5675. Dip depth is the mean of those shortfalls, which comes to 0.07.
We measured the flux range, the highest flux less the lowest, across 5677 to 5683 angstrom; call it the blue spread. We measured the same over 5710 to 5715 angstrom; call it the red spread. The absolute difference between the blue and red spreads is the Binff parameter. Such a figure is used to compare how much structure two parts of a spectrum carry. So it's 0.20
